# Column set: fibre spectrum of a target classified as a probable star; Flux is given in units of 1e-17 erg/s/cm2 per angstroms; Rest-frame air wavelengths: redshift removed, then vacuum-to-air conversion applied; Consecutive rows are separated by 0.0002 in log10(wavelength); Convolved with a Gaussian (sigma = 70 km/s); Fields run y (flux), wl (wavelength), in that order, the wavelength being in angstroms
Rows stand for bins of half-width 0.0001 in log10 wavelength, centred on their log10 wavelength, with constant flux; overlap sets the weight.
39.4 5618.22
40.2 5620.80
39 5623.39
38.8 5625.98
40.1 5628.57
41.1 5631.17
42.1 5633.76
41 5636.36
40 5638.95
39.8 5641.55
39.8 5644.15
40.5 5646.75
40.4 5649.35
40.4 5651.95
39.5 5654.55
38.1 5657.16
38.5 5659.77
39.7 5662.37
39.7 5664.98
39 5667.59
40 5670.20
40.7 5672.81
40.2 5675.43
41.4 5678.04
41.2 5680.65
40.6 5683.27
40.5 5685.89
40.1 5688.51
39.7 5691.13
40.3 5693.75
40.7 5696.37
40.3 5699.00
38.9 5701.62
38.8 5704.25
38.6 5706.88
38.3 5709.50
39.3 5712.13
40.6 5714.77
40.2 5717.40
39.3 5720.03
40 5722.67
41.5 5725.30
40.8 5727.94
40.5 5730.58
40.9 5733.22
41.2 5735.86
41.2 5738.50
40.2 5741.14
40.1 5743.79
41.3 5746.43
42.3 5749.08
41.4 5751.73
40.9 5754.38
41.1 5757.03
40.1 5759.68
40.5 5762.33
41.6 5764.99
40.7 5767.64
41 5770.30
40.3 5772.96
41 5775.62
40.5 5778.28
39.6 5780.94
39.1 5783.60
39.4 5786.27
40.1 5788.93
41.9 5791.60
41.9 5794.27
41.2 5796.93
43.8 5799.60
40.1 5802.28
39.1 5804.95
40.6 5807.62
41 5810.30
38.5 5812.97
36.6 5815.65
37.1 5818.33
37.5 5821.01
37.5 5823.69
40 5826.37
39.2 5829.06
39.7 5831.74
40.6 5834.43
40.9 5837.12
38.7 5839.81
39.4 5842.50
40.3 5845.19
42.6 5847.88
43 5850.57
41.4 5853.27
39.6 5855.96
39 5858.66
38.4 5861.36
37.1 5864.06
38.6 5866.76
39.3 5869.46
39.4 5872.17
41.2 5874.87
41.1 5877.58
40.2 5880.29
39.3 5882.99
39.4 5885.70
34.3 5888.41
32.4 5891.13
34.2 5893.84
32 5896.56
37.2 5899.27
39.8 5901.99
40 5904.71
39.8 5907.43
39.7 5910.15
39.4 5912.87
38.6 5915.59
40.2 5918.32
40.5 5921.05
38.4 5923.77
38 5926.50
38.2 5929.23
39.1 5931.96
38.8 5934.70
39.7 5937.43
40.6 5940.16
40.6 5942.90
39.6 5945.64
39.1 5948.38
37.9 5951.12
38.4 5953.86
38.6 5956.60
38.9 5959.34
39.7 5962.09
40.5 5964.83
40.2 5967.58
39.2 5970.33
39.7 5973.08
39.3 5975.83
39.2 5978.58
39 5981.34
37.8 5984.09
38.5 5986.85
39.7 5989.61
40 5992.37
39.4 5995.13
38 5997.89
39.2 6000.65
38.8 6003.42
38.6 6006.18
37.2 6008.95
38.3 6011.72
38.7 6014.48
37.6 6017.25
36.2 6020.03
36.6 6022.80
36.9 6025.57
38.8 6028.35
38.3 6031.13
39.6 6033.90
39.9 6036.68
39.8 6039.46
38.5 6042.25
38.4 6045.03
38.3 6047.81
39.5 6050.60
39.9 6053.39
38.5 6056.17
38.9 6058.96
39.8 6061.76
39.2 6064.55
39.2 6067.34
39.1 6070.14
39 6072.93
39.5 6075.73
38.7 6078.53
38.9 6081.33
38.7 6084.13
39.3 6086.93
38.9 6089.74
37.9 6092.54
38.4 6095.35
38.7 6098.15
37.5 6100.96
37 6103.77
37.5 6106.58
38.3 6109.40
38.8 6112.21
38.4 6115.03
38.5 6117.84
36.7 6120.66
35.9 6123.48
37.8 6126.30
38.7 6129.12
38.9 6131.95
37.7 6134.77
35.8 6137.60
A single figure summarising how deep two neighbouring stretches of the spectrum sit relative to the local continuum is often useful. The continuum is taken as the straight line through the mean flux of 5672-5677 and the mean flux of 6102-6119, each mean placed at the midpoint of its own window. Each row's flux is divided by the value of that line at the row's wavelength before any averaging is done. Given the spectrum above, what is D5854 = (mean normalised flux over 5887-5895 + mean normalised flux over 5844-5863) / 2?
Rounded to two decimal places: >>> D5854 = 0.94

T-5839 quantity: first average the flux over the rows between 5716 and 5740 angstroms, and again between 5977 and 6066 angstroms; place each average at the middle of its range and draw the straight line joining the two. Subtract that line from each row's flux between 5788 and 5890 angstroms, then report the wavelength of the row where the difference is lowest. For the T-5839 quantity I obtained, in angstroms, 5888.41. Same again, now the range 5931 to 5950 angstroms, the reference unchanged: 5934.70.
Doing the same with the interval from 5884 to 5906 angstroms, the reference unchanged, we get 5896.56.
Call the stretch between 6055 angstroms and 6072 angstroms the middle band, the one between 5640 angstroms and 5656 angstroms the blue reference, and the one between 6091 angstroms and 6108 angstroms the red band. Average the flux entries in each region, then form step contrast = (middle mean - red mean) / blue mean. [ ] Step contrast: 0.032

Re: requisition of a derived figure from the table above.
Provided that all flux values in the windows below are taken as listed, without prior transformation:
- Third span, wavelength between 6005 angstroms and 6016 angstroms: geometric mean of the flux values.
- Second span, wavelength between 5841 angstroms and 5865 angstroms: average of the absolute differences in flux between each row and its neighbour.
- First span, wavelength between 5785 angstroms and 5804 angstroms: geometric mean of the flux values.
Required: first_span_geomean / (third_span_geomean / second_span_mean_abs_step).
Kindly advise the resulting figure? 1.28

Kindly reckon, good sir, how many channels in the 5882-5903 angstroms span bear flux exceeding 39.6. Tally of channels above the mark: 1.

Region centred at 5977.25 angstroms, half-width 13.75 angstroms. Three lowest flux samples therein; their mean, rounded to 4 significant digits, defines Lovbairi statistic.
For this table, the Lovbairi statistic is 38.43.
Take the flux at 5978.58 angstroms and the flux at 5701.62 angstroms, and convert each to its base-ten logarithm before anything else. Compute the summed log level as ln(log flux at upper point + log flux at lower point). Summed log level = 1.16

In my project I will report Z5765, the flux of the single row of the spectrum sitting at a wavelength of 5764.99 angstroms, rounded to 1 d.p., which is 41.6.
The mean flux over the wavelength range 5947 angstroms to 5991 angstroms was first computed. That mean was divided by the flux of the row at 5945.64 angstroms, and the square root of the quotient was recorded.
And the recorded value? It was 0.994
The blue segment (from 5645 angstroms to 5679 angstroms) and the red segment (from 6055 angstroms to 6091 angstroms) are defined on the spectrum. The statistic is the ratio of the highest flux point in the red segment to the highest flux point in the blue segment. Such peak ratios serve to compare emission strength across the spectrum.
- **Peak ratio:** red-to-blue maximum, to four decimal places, 0.9614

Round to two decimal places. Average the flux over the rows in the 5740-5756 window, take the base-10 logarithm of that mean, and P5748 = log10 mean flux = 1.61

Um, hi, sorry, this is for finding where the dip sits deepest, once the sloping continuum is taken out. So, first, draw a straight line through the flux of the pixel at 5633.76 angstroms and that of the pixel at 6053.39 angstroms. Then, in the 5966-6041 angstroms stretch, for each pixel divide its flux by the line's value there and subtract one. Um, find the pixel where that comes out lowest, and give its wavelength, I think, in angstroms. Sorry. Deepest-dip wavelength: 6020.03 angstroms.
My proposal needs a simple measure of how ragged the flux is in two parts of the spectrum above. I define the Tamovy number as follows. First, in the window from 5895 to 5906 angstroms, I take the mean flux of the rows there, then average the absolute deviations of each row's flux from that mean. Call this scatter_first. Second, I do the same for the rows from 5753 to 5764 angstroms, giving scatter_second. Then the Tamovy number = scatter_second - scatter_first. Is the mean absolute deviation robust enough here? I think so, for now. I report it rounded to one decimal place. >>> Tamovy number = -2.3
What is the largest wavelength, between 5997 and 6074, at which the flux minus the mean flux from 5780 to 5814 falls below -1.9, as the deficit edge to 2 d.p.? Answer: 6056.17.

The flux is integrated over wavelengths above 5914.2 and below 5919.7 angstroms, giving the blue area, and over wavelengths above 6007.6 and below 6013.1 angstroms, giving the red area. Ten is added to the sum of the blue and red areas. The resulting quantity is 434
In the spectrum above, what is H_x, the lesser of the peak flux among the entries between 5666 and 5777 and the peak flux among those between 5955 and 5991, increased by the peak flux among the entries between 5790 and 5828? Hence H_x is 84.3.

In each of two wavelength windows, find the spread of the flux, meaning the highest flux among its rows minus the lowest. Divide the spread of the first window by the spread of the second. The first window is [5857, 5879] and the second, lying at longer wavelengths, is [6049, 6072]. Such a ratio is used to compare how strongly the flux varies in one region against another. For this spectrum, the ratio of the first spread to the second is 2.9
